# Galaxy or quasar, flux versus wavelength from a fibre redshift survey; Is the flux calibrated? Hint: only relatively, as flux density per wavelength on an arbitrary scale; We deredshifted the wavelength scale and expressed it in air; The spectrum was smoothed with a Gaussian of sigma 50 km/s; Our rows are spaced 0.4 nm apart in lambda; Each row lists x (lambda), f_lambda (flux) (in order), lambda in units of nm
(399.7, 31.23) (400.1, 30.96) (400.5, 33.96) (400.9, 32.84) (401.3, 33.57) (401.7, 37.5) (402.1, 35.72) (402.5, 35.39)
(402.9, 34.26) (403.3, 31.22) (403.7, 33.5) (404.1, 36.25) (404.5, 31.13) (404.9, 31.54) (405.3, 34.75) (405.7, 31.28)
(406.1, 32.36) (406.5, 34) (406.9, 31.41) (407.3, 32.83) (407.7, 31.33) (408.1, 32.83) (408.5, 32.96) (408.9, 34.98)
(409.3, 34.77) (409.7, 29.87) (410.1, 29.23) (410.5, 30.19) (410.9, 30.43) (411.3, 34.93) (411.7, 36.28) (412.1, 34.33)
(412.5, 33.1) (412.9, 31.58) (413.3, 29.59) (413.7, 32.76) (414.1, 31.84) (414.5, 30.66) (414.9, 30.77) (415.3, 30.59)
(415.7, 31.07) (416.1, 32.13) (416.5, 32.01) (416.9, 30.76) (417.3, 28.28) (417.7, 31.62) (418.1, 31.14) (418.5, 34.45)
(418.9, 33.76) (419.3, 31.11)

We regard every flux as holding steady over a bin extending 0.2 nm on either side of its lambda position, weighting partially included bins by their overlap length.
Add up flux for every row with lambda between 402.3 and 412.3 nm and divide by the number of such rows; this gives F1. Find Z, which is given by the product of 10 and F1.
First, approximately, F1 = 32.9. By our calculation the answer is 329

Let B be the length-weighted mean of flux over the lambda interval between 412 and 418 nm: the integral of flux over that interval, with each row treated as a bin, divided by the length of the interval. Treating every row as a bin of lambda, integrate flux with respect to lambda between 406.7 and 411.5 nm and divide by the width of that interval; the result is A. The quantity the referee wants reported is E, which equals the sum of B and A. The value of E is 63.5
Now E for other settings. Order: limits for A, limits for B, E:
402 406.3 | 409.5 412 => 65.3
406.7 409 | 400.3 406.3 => 66.3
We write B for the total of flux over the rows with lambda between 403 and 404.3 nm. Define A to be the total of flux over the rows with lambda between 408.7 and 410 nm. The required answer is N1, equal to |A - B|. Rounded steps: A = 99.6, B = 101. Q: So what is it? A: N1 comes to 1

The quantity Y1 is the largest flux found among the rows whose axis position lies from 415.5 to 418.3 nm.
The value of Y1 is 32.13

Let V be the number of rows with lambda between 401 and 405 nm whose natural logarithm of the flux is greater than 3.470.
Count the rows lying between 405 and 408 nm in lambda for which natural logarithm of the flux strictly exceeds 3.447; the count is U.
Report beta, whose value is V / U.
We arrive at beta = 1.4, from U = 5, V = 7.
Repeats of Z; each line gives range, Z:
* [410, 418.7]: 317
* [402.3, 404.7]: 336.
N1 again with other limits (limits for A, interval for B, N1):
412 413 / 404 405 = 0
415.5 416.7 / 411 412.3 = 10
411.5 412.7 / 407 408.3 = 7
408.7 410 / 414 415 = 6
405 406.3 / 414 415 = 5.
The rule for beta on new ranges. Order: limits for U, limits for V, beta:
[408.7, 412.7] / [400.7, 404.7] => 1.3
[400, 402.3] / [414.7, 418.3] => 0.0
